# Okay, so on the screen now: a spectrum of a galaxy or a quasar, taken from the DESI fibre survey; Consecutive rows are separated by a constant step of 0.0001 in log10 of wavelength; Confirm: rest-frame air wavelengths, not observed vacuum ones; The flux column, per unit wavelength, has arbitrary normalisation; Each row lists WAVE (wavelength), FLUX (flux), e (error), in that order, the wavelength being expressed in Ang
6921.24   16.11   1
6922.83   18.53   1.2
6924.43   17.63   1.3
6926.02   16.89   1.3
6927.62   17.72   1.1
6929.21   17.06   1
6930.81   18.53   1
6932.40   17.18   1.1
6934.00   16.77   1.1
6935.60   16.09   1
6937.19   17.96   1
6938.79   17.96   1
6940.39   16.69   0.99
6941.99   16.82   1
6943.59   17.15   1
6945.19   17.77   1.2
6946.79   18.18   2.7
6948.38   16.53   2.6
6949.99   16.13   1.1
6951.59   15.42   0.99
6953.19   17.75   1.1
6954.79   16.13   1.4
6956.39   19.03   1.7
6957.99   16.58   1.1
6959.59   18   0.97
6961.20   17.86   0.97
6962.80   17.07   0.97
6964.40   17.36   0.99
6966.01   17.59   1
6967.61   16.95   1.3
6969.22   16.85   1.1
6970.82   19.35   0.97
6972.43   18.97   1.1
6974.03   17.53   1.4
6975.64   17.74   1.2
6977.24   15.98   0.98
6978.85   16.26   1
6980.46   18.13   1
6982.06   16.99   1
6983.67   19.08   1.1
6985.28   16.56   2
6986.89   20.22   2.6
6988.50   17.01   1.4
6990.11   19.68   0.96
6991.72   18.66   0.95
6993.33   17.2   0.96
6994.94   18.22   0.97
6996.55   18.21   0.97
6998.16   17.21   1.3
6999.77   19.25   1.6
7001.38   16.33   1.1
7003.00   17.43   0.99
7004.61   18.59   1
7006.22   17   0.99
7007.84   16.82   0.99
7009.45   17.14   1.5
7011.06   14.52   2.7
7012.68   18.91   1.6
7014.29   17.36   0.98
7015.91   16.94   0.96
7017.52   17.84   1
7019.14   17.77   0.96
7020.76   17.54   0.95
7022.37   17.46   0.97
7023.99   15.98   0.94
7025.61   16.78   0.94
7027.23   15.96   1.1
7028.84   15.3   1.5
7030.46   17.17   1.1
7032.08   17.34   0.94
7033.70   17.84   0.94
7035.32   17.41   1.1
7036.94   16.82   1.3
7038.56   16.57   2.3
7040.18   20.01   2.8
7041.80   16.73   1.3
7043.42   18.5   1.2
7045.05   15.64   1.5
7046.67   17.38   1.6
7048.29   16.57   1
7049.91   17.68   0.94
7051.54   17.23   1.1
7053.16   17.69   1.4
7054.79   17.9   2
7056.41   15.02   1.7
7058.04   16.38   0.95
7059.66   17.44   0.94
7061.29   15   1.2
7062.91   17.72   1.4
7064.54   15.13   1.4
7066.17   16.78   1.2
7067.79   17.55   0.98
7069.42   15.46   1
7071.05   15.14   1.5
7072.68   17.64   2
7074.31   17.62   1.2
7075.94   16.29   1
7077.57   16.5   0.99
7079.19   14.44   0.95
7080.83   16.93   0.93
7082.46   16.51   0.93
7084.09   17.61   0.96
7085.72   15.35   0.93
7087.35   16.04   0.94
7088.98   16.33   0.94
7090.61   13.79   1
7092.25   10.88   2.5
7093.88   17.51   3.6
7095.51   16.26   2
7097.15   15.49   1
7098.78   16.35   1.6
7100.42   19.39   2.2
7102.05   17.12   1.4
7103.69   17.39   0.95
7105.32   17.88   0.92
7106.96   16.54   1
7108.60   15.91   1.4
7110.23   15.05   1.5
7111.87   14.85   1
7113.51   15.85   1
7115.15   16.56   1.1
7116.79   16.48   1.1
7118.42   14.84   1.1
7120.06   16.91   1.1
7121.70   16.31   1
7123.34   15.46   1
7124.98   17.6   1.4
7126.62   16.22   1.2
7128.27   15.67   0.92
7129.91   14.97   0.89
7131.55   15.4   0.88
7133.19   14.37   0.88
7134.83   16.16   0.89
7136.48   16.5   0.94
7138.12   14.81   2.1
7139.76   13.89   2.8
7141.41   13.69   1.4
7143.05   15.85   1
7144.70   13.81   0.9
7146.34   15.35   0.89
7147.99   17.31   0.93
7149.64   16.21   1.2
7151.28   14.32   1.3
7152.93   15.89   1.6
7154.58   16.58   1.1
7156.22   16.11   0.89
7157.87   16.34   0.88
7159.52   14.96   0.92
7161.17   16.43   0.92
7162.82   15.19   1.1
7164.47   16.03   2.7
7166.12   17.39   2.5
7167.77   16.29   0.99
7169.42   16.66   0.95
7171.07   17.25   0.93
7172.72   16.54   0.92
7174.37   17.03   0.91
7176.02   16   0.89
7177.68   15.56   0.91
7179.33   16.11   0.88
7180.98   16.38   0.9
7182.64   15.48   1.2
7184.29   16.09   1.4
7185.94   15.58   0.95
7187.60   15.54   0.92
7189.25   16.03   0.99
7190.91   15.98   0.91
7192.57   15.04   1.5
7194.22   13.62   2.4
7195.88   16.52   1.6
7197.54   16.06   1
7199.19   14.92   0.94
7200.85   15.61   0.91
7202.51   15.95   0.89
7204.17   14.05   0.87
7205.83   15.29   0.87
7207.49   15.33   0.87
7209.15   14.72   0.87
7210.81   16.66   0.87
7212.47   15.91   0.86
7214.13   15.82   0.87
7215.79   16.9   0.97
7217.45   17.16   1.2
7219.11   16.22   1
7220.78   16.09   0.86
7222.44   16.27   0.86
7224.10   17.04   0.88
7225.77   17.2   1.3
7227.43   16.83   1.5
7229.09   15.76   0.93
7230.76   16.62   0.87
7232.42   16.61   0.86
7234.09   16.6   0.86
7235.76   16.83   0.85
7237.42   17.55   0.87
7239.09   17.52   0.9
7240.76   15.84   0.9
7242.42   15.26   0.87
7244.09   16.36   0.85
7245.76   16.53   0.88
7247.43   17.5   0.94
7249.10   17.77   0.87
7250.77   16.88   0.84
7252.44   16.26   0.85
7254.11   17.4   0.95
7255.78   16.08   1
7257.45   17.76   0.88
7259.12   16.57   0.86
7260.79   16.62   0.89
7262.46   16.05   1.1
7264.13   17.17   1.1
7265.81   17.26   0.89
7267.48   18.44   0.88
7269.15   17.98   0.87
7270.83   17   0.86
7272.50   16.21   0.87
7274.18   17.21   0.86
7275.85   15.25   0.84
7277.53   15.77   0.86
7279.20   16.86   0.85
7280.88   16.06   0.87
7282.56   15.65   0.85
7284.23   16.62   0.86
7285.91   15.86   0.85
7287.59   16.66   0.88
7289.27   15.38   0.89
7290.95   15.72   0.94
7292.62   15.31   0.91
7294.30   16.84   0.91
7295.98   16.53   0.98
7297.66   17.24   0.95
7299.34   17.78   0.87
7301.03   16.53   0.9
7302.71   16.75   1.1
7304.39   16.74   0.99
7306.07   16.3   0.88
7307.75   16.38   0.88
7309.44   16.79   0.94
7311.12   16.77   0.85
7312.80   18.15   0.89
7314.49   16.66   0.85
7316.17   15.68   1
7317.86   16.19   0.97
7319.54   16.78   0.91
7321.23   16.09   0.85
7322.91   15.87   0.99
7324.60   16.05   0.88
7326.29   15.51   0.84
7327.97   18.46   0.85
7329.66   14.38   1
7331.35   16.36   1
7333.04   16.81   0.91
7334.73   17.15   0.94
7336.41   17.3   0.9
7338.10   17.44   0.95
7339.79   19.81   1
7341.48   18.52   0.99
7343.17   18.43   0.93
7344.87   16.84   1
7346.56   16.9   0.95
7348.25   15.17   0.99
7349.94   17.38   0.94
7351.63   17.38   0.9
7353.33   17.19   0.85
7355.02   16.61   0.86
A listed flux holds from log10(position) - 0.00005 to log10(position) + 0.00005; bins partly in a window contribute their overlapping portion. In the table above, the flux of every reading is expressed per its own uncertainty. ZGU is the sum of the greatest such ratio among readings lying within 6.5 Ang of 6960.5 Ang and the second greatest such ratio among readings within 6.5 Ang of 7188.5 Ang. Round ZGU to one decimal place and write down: 35.4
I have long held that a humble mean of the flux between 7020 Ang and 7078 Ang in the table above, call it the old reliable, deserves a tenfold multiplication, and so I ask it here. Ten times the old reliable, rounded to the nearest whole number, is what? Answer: 169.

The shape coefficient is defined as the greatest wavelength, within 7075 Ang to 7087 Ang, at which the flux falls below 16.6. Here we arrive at 7085.72 Ang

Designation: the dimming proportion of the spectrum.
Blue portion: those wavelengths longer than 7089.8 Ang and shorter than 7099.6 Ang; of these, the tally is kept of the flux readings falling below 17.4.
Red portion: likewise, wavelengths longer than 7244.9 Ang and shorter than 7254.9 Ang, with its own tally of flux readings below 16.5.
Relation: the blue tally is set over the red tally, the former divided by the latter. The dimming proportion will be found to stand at 5.0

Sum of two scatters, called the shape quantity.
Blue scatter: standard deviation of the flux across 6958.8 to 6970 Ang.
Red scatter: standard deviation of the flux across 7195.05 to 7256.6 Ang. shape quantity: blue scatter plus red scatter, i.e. 1.3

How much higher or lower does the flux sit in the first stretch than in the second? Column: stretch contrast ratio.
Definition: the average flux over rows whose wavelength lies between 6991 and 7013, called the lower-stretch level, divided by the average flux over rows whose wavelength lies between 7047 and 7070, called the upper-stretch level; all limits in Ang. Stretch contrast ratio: 1.05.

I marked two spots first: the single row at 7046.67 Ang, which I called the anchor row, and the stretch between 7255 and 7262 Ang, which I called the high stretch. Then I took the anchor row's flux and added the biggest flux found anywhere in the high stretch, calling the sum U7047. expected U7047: 35.1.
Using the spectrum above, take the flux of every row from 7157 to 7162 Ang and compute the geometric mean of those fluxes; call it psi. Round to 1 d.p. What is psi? 15.9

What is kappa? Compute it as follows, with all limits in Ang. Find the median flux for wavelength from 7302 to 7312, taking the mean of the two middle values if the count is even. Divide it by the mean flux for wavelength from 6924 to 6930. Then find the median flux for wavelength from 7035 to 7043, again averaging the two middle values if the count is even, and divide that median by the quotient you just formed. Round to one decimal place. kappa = 17.4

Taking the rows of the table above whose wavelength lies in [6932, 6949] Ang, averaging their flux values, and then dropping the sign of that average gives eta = 17.2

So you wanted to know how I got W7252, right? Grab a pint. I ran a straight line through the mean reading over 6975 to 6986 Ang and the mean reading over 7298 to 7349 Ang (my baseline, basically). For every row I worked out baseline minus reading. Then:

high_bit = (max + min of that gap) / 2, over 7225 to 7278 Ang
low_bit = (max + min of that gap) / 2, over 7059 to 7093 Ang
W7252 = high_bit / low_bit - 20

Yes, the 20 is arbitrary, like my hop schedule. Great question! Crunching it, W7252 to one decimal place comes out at -20.0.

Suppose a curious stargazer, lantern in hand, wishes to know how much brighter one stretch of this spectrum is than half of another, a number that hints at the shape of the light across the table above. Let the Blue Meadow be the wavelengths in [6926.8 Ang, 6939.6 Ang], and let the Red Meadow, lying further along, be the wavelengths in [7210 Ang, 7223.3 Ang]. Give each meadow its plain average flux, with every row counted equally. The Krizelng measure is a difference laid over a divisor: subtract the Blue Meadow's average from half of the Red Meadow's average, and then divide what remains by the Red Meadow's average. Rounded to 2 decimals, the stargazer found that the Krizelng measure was -0.56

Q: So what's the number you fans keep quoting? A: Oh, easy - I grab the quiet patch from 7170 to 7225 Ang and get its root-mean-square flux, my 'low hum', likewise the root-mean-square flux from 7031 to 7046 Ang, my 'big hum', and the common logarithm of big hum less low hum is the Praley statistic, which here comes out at 0.19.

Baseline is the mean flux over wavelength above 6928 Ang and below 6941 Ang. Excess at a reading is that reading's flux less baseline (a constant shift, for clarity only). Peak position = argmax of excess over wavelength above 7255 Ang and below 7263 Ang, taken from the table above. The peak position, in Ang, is 7257.45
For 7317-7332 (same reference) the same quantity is 7327.97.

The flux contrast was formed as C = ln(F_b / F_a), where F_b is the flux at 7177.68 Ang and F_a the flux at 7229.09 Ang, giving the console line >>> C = -0.01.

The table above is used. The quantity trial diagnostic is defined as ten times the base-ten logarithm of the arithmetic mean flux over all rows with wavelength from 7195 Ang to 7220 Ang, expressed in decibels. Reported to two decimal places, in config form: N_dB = 11.99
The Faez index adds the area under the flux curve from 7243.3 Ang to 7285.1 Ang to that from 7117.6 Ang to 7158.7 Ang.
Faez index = 1343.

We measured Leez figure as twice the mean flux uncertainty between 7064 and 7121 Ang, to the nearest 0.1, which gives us 2.6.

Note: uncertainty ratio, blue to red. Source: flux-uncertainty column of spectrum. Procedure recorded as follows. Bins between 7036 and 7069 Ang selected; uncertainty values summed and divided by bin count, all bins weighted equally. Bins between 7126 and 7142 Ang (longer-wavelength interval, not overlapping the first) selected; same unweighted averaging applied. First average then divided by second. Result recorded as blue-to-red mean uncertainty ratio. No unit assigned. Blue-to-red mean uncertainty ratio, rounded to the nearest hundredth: 1.09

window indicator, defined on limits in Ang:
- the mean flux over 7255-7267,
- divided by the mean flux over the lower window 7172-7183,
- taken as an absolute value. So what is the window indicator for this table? 1.04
